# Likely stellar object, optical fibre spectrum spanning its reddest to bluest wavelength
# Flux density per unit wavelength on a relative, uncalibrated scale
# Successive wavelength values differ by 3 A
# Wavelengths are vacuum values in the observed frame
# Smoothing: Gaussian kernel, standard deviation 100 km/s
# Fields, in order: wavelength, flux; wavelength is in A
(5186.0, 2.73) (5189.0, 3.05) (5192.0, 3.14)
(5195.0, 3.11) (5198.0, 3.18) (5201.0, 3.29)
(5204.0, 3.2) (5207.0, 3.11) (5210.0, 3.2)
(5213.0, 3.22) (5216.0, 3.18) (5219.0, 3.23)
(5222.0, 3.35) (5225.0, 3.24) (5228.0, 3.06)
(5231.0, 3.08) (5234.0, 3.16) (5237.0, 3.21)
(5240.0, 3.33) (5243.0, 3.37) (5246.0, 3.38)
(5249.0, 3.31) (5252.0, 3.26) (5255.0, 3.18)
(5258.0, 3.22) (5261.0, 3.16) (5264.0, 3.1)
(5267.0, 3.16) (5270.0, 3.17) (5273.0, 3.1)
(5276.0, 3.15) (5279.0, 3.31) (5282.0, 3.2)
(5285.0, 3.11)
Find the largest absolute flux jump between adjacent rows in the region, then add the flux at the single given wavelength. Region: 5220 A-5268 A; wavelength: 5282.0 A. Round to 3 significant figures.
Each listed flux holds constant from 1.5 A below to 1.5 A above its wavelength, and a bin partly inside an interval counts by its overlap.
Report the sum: 3.38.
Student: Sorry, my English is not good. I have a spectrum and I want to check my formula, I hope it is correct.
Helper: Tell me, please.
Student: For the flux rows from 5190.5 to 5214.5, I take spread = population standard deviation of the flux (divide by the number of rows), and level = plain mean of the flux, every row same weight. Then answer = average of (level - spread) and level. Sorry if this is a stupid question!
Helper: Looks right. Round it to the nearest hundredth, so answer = 3.15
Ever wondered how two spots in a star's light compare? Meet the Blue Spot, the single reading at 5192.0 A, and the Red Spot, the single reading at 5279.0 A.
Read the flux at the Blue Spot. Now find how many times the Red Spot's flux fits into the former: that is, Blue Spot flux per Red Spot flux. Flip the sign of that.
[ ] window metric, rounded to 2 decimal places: -0.95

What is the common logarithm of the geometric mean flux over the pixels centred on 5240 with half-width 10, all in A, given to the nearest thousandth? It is 0.513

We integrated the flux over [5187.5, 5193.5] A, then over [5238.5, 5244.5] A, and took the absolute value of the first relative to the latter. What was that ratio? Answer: 0.92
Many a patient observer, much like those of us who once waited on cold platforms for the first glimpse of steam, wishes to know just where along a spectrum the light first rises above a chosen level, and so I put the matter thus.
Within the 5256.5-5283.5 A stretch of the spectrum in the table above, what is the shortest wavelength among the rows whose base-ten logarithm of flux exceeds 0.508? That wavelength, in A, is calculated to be 5279.0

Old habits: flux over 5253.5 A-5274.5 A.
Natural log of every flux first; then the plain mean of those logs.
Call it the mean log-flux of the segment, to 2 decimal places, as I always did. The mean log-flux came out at 1.15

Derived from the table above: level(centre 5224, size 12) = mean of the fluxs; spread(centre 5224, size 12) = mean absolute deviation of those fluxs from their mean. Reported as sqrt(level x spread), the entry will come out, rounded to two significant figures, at 0.51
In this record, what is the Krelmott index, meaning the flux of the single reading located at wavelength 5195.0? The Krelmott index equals 3.11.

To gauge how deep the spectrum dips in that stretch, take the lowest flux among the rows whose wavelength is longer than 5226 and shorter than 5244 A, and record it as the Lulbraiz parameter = 3.06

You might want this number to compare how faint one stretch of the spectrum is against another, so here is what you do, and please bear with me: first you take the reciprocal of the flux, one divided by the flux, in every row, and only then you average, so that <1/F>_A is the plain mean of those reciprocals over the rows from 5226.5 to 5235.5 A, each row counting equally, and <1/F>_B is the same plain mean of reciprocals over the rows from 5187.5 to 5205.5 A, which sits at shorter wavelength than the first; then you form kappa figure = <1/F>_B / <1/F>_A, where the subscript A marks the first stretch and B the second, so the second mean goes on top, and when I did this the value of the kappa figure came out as 0.98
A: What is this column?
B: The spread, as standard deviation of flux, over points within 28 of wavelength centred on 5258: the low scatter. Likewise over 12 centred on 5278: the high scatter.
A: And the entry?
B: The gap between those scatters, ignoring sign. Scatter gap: 0.00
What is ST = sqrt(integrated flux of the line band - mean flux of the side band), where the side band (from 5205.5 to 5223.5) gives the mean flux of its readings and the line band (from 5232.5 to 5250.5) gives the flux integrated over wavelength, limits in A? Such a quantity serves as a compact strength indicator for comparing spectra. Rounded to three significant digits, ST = 7.49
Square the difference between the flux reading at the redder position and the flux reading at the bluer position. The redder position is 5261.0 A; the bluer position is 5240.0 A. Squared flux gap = 0.029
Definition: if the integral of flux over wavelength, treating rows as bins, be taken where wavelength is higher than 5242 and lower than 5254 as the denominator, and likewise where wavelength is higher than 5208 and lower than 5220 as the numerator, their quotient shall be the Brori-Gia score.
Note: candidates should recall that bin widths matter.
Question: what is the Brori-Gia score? 0.96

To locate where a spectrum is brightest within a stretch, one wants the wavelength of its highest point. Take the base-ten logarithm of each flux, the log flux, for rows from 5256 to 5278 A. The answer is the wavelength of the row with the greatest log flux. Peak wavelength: 5258.0 A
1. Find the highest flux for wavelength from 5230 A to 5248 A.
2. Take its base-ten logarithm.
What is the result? 0.529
